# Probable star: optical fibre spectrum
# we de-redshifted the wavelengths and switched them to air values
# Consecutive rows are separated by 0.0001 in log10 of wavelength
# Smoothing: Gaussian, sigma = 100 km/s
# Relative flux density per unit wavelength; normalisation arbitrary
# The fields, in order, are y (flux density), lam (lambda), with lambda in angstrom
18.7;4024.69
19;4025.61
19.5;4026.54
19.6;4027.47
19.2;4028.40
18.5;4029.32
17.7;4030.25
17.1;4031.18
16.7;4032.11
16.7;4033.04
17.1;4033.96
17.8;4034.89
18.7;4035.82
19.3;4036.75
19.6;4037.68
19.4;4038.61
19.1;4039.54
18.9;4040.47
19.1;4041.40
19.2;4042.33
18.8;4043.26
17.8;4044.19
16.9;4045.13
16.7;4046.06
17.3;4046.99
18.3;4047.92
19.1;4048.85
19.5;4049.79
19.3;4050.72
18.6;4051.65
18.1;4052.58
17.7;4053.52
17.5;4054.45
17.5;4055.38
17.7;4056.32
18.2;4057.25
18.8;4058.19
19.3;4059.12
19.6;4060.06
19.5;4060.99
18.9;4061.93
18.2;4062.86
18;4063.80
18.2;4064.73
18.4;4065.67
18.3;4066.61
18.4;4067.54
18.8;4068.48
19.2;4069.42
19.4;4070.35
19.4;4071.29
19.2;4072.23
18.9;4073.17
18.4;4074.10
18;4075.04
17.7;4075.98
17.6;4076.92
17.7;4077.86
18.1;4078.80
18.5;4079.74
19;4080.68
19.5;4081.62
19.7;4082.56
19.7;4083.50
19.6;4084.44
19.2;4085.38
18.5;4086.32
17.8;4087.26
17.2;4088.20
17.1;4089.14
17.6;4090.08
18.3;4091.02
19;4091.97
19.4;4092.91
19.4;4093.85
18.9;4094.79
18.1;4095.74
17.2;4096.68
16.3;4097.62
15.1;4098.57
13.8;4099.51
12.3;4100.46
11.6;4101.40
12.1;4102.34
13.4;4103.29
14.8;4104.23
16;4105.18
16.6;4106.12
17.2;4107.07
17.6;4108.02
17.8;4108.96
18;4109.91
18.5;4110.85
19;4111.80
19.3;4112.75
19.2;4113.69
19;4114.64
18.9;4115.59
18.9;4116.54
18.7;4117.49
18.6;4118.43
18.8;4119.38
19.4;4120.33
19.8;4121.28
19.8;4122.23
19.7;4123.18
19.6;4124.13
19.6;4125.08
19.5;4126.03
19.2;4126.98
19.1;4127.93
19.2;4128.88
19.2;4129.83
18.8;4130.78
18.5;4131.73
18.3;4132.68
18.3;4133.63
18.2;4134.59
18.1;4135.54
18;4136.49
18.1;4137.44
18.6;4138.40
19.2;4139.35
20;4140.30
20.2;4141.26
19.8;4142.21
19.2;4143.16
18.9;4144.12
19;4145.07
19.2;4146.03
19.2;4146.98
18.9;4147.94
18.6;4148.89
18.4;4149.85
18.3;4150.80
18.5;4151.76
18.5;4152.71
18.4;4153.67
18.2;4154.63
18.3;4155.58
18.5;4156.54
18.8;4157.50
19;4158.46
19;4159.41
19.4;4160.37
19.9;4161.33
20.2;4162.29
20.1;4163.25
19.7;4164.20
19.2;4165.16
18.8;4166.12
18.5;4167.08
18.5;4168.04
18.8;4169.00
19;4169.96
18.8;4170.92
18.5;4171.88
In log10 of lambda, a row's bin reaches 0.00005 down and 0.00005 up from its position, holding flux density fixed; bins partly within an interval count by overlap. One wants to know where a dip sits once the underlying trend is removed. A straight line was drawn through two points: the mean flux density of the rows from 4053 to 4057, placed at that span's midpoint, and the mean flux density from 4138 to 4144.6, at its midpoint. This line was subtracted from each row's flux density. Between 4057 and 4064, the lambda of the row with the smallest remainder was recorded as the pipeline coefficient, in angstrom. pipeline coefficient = 4063.80 angstrom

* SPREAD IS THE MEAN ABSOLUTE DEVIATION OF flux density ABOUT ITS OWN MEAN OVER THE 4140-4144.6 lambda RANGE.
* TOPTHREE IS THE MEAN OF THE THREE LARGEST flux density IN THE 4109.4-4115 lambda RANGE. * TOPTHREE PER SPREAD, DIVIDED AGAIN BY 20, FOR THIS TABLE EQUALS 2.1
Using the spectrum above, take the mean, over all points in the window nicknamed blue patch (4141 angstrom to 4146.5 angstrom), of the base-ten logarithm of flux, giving 1.29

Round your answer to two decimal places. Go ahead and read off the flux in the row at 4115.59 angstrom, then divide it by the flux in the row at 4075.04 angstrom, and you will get 1.05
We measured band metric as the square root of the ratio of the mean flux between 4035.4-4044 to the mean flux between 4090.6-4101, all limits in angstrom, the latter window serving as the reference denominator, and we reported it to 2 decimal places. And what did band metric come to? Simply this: 1.06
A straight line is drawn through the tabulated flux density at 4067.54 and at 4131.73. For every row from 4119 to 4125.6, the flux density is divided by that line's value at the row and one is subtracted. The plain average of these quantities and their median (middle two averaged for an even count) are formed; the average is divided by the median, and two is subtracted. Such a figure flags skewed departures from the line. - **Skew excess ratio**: -1.1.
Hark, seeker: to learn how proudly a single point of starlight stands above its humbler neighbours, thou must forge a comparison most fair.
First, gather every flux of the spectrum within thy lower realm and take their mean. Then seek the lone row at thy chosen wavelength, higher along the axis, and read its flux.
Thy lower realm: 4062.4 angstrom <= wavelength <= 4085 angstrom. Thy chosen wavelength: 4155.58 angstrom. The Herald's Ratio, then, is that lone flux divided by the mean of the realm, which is 0.98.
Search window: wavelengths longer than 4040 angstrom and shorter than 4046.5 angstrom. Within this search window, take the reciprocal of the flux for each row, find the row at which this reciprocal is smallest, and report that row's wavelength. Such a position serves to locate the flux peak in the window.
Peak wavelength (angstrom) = 4042.33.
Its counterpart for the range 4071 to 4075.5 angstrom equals 4071.29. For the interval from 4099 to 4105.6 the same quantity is 4105.18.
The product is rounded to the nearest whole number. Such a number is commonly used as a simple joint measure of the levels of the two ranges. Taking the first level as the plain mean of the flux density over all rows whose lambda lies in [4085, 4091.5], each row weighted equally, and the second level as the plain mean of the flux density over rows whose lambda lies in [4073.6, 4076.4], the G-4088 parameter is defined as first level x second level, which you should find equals 324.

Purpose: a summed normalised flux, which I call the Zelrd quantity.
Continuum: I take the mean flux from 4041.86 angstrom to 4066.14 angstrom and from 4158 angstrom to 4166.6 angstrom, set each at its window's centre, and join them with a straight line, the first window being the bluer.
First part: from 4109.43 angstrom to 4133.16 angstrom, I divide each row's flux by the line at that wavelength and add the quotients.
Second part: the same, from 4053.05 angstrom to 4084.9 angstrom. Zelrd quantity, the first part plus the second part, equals 59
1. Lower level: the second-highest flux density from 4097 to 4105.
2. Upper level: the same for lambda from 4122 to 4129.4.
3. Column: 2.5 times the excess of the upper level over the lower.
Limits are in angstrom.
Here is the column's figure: 11.5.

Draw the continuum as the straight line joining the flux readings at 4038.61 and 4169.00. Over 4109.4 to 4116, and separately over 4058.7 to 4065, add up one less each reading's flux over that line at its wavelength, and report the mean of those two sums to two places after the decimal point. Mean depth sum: 0.13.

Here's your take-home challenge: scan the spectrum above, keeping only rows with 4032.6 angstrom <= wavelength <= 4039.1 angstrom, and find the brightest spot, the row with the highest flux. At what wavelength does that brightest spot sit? 4037.68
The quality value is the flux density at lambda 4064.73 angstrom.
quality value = 18.2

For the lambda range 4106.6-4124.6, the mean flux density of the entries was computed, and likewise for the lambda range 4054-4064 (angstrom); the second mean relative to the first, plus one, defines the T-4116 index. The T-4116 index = 1.98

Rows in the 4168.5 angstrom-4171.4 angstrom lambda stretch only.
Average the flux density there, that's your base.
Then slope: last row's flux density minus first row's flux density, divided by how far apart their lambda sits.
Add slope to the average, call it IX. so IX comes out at 18.9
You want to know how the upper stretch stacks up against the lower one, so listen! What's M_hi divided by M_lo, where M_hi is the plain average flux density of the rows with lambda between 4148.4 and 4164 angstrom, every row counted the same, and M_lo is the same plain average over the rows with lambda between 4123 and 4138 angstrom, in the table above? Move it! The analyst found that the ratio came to 1.00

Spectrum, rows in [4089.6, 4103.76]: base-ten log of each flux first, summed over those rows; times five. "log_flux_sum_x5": 90.1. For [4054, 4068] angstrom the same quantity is 94.9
